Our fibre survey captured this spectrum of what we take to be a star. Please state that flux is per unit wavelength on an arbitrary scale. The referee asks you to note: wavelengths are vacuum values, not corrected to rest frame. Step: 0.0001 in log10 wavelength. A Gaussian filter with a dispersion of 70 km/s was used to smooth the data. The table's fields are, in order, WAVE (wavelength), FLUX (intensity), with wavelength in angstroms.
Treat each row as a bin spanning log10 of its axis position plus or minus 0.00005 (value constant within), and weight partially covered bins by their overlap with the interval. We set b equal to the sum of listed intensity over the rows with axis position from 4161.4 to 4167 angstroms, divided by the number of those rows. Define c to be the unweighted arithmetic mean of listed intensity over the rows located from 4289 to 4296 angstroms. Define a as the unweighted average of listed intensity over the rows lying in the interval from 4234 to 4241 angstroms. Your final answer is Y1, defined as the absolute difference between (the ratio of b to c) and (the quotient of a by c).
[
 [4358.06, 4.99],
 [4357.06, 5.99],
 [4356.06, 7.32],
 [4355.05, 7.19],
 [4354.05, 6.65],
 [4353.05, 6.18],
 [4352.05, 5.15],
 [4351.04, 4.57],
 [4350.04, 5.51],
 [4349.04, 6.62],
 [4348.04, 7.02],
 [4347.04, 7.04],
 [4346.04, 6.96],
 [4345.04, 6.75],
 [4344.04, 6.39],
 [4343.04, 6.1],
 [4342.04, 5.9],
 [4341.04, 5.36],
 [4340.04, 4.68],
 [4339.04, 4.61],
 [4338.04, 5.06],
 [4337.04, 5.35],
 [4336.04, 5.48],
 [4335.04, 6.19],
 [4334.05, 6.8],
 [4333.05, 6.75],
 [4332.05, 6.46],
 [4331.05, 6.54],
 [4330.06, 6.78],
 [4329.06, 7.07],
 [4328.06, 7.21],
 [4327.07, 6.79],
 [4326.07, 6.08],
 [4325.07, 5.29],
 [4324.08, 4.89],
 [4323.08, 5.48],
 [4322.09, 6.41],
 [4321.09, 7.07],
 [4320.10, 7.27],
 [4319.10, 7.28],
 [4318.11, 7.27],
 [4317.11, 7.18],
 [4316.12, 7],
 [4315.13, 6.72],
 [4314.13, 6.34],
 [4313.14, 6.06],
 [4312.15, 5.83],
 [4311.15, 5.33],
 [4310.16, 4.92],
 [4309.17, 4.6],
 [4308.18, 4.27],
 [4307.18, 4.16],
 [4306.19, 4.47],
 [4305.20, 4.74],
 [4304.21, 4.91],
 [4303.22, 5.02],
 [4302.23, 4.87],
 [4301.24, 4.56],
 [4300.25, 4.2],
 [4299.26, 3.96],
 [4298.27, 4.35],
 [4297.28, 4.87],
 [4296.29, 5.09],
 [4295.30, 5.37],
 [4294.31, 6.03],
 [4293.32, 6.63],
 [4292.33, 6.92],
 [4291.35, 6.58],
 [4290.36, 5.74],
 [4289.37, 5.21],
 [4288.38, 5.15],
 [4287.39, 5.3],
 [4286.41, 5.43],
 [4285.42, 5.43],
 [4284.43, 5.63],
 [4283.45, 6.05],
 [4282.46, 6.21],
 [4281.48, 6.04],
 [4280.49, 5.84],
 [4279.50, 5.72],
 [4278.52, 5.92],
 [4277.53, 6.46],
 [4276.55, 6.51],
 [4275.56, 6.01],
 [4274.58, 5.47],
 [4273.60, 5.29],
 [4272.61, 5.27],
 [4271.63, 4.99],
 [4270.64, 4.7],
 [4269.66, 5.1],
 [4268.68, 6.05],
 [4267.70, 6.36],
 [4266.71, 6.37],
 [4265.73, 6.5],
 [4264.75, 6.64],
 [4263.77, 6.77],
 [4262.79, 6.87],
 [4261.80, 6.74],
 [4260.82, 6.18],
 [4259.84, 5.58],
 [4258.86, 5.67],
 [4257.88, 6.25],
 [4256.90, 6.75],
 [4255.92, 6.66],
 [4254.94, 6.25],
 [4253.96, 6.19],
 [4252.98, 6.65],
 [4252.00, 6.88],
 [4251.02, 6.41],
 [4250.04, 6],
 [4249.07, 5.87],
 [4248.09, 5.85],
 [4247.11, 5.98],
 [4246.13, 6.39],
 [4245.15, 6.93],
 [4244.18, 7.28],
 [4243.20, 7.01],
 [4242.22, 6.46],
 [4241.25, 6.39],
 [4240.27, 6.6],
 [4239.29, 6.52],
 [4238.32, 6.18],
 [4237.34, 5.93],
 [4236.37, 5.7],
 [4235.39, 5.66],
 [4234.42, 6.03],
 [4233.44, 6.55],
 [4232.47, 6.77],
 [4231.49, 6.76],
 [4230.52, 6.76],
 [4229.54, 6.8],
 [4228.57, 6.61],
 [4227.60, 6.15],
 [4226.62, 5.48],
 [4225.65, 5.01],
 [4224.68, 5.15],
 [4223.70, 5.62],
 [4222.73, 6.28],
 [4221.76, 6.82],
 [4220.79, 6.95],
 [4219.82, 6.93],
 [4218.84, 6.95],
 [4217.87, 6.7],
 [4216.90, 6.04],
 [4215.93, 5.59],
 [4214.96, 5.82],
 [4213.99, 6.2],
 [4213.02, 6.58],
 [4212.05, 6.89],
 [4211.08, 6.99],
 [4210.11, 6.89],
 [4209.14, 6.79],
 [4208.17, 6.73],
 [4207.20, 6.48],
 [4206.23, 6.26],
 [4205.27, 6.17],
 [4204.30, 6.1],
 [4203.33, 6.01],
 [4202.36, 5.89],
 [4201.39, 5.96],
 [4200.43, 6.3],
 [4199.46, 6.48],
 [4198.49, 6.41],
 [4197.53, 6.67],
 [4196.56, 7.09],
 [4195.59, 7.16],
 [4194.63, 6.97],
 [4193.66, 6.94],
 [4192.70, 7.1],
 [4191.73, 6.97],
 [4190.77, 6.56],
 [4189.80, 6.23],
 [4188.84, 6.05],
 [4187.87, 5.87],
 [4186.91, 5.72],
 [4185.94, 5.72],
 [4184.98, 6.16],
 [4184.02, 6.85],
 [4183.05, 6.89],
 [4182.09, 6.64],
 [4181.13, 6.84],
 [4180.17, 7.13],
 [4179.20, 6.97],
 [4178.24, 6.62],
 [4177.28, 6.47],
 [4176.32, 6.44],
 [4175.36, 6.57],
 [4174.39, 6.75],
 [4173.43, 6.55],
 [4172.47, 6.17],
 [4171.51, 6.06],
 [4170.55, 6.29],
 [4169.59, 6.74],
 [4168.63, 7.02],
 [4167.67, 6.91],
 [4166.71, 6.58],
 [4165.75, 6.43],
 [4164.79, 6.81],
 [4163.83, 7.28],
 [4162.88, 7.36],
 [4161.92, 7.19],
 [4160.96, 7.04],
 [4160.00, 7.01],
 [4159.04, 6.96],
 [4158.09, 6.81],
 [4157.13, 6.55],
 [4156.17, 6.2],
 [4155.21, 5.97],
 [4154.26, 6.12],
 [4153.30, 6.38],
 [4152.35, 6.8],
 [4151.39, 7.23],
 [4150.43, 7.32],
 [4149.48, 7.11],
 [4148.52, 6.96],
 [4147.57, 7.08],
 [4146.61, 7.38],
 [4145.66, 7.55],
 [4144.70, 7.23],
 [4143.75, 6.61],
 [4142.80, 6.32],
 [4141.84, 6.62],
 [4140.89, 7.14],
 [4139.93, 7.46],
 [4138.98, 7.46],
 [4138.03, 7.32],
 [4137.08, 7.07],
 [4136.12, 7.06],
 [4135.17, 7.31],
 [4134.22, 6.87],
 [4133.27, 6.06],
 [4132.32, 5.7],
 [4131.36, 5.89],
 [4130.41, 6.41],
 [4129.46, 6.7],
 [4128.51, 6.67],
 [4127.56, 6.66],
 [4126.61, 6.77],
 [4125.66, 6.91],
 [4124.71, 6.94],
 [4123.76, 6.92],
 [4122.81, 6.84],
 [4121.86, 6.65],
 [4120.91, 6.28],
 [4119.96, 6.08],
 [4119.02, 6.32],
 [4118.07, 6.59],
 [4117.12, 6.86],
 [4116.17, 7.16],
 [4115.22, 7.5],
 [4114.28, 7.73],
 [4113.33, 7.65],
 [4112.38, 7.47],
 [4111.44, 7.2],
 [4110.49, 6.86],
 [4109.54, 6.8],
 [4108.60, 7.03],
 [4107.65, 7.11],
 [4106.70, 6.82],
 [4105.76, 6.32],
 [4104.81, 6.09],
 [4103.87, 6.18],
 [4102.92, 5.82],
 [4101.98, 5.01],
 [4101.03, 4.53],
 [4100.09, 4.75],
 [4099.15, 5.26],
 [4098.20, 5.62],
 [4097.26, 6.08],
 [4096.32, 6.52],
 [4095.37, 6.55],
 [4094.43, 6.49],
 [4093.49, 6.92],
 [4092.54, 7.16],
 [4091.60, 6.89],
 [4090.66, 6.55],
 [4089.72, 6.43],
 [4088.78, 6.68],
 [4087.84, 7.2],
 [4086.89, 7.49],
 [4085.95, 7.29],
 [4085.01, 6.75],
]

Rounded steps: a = 6.1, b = 6.9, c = 6.1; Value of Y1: 0.14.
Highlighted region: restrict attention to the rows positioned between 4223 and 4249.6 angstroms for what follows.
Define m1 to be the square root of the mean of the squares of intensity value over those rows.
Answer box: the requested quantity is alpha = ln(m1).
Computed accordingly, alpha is 1.835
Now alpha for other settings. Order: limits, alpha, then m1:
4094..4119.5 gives 1.874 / 6.5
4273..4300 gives 1.743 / 5.7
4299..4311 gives 1.519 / 4.6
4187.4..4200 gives 1.897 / 6.7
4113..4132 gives 1.916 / 6.8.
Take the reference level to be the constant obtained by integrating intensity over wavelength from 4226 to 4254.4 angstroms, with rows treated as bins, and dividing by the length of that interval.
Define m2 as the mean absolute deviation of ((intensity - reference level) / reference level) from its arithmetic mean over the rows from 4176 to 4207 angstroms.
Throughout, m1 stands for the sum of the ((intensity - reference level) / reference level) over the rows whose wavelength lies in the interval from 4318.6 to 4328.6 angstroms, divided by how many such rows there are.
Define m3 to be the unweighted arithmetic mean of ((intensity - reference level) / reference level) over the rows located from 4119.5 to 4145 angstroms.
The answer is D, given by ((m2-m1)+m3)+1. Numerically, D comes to 1.12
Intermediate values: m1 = 0.00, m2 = 0.06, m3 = 0.06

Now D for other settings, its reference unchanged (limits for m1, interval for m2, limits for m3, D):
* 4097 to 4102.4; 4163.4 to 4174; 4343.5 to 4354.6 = 1.21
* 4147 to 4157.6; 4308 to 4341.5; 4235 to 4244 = 1.06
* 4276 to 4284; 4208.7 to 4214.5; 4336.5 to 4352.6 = 0.99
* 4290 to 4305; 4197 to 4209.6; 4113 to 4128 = 1.29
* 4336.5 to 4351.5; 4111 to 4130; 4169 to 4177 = 1.15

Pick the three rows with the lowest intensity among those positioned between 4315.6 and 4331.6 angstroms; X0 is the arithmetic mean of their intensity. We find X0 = 5.2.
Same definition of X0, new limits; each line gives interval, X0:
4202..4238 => 5.2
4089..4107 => 4.8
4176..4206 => 5.8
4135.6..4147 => 6.5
